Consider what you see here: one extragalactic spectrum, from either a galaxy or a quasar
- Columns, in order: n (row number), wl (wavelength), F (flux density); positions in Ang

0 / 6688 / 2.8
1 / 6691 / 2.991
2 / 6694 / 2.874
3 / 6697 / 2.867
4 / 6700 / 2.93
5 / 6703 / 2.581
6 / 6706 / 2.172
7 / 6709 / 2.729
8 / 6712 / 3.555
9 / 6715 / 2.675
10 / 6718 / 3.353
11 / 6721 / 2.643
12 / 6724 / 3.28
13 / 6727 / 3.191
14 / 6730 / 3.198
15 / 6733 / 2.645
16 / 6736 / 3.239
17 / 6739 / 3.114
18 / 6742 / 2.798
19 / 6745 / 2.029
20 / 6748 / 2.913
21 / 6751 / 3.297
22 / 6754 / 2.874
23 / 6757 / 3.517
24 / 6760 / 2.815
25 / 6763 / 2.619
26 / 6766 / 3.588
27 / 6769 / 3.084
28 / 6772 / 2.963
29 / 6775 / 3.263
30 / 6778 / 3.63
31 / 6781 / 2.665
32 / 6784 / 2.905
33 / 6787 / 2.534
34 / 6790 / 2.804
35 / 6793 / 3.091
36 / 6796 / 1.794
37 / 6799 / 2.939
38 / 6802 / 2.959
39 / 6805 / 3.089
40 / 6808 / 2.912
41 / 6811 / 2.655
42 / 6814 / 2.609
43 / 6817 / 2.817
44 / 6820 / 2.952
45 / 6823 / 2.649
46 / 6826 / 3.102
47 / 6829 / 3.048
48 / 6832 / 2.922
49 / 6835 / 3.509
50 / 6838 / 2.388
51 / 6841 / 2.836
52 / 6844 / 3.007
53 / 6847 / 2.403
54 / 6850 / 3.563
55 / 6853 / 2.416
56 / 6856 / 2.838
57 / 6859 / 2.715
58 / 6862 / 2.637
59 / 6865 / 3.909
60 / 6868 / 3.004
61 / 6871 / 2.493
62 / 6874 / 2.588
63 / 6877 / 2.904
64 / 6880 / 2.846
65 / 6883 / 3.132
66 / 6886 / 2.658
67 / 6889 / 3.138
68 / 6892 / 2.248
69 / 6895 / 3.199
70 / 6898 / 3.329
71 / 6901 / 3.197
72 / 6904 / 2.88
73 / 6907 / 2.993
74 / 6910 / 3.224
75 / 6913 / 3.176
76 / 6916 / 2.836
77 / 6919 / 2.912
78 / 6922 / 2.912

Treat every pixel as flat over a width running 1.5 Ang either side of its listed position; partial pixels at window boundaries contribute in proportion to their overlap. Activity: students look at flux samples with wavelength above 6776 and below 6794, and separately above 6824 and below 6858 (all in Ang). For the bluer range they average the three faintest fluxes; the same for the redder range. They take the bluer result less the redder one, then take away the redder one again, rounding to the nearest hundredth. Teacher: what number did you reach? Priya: -2.14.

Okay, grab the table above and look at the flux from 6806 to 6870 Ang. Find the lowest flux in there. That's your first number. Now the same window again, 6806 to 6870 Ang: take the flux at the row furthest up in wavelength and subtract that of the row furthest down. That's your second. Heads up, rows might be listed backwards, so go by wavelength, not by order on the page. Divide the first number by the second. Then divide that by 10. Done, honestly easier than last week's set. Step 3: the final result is 2.6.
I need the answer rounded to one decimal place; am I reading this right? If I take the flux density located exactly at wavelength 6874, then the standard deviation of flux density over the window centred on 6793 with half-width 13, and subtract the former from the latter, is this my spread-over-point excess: -2.2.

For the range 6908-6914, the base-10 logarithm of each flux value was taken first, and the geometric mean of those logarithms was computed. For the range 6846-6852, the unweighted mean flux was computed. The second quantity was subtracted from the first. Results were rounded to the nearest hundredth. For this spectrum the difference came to -2.48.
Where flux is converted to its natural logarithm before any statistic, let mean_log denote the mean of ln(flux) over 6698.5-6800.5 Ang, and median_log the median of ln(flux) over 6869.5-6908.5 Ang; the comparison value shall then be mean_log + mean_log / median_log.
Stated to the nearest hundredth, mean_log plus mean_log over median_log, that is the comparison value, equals 2.06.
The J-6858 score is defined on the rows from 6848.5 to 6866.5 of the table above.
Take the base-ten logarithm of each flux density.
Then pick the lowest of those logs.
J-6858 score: 0.38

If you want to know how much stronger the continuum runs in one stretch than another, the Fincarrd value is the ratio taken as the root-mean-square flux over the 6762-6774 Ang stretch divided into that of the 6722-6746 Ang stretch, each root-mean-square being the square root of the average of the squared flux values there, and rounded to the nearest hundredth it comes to 0.96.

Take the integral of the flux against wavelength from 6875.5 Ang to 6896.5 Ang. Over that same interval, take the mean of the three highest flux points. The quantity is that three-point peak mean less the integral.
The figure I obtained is -57.2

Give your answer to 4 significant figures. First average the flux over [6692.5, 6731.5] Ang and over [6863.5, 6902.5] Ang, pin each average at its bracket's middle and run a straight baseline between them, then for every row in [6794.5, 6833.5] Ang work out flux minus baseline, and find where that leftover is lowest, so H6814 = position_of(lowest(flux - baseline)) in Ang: 6796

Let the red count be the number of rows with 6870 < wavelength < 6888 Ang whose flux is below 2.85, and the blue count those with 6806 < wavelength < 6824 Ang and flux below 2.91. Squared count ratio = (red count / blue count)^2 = 1.0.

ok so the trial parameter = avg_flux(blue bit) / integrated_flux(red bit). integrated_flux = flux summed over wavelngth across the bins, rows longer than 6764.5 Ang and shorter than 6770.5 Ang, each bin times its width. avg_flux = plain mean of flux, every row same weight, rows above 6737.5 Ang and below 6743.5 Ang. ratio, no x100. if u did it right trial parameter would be 0.148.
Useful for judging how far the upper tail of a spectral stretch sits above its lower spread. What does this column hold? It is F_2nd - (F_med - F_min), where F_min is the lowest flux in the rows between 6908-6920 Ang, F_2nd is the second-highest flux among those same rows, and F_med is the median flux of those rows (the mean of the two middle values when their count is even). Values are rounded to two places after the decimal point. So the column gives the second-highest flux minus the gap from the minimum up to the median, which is 2.97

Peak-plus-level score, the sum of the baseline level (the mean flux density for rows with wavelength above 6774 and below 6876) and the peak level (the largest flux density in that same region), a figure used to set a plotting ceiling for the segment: 6.78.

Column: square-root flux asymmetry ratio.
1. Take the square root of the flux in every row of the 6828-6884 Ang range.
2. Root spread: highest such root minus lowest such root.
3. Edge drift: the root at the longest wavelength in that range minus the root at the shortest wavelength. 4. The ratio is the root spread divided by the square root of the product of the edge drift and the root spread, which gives 4.3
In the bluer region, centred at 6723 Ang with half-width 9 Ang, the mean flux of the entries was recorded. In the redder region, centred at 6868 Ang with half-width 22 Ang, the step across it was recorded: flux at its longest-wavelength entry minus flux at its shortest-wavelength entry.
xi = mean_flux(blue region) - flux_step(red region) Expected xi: 2.3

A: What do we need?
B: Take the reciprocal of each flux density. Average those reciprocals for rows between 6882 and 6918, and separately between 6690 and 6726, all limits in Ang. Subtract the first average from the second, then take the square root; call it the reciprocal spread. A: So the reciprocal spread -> 0.12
